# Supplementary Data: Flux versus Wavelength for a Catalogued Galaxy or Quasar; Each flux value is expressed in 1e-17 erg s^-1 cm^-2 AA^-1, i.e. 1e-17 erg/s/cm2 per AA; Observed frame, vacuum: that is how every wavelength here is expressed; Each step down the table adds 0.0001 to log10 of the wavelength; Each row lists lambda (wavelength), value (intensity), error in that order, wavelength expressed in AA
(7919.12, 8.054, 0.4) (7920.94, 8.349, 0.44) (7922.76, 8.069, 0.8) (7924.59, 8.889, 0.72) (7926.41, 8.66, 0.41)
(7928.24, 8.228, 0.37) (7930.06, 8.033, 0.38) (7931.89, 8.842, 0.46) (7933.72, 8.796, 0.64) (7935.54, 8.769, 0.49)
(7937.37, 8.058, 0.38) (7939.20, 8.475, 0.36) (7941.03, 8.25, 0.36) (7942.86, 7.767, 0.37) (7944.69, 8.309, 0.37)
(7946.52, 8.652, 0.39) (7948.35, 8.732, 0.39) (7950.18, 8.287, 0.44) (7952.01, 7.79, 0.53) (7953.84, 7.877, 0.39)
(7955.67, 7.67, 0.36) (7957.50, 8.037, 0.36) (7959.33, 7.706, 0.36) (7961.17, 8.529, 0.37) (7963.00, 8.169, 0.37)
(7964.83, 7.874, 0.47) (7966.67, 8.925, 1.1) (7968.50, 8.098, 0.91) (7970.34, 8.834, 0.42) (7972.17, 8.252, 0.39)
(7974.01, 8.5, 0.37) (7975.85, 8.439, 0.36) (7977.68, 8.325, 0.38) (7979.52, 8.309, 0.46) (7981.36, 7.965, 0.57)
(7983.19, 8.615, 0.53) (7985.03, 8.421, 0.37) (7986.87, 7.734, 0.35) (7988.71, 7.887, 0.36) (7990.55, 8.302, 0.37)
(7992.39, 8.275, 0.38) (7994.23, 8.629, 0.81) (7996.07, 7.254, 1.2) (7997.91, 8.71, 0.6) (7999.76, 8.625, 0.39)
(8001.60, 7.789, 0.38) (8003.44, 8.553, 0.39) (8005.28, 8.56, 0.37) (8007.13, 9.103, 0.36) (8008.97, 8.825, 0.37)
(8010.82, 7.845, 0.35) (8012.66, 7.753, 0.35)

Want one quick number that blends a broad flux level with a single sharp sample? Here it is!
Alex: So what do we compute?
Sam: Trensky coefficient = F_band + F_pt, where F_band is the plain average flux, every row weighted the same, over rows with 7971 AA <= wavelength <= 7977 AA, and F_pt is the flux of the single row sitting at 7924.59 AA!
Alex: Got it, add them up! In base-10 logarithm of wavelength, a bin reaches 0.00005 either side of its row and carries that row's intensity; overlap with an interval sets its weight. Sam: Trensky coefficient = 17.3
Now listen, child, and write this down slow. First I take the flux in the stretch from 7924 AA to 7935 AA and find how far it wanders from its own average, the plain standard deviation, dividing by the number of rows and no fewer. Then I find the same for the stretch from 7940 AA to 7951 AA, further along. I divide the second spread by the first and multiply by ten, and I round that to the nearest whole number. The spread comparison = 10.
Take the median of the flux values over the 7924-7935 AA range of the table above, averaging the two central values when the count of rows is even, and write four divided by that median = 0.46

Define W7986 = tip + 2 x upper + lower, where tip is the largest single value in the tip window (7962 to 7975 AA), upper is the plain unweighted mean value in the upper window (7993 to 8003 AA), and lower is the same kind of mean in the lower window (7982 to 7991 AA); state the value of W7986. 33.5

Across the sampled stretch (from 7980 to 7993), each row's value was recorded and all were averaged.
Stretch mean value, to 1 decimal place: 8.2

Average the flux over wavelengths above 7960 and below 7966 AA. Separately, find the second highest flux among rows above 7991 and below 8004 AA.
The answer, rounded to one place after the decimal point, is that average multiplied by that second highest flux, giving 70.7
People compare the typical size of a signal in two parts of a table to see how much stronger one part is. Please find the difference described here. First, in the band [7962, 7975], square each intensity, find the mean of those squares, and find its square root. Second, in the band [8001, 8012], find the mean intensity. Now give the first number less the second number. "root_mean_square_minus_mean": -0.06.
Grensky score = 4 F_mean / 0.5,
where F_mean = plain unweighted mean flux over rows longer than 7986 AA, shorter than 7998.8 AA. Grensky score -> 64.9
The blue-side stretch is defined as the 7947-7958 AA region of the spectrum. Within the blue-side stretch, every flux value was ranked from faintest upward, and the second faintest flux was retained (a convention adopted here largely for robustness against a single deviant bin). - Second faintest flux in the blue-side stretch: 7.79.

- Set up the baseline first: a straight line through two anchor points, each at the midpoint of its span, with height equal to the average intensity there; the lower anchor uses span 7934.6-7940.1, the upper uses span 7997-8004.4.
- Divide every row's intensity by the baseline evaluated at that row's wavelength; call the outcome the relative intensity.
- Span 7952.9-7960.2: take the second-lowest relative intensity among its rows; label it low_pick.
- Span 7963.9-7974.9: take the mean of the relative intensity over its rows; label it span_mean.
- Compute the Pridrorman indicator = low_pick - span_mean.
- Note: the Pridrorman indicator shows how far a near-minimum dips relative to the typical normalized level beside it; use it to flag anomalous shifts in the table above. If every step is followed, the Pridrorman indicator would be -0.084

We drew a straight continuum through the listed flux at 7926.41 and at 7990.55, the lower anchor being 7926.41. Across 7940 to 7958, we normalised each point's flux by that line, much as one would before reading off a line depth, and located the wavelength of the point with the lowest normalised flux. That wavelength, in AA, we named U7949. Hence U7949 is 7955.67 AA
